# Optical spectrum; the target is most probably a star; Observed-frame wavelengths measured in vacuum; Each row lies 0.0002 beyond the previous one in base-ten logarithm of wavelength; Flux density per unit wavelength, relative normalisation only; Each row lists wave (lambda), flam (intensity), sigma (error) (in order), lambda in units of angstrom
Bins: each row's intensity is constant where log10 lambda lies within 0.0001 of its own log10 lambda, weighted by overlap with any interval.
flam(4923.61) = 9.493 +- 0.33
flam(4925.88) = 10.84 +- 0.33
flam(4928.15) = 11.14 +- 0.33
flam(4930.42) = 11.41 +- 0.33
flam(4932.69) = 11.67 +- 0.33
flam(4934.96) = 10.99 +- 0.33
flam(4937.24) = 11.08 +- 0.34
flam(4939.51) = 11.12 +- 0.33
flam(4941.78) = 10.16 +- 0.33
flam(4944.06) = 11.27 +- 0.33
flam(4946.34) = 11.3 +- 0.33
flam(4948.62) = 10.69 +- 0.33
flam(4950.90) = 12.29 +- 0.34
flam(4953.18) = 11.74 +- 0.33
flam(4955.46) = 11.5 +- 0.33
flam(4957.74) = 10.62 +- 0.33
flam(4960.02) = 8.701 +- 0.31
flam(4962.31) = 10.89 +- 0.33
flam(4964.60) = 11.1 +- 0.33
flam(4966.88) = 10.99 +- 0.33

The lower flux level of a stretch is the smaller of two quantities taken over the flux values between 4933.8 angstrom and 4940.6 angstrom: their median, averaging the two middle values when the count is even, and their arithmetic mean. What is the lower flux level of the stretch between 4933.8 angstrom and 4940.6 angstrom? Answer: 11.1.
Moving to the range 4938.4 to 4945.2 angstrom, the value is 10.8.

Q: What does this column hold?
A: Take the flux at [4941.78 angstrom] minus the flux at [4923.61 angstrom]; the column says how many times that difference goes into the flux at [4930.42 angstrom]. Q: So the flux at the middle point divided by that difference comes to 17.1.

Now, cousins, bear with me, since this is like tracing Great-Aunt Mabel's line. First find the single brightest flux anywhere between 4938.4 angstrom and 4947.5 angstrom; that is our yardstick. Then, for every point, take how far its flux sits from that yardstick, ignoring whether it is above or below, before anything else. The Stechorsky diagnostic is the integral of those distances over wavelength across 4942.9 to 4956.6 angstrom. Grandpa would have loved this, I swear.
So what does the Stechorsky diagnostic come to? 5.2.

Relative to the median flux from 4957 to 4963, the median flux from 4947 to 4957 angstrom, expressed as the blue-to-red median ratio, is 1.09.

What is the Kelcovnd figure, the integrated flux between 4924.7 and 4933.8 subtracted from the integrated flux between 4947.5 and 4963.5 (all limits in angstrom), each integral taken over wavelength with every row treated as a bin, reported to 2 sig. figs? 72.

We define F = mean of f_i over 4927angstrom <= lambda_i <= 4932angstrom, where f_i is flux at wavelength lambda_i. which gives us 11.3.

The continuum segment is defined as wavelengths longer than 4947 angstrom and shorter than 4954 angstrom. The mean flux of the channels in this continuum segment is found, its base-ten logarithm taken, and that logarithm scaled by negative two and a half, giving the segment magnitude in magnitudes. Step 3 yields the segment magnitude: -2.66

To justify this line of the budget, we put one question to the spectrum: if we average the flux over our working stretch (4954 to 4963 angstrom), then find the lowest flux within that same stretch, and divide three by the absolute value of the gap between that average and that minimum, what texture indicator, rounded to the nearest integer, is 2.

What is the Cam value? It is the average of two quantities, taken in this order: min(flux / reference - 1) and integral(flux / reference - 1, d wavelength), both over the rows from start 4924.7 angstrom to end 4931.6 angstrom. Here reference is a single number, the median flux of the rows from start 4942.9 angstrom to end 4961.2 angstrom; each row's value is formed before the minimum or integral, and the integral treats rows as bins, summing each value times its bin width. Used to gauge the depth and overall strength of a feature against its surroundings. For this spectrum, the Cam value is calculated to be -0.1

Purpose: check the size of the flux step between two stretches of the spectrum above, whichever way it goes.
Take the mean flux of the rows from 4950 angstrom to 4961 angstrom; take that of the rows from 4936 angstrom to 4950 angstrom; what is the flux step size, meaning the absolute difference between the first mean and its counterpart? 0.03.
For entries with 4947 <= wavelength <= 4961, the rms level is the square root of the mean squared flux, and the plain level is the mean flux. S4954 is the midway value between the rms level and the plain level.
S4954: 11.0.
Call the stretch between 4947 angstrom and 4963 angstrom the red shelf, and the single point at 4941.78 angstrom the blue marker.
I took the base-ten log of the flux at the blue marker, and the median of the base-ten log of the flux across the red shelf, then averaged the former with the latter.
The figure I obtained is 1.02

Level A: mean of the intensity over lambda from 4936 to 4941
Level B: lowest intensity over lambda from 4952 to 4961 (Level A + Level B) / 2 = 9.9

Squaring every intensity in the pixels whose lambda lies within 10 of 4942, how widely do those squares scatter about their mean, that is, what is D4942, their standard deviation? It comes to 13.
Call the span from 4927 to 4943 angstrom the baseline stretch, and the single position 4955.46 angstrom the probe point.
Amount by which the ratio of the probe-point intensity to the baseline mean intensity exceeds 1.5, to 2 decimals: -0.46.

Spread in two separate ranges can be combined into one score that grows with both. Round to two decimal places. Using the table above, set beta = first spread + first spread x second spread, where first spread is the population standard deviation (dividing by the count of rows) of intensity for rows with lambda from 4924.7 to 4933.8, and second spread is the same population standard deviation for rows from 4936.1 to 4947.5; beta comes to 0.44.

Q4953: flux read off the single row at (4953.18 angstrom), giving 11.74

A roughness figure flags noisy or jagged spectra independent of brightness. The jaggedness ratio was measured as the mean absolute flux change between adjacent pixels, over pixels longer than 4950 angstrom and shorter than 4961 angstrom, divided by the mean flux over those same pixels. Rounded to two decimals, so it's 0.08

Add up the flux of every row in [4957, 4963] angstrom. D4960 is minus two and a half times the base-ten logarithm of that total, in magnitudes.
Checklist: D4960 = -3.70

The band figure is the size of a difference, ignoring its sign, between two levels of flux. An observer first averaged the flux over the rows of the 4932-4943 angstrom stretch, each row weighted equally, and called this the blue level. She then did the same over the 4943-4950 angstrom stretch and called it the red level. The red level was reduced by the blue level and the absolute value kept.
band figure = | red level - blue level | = 0.1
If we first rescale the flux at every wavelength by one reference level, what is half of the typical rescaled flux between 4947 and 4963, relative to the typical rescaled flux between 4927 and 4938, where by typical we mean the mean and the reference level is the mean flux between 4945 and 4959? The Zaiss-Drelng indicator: 0.485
